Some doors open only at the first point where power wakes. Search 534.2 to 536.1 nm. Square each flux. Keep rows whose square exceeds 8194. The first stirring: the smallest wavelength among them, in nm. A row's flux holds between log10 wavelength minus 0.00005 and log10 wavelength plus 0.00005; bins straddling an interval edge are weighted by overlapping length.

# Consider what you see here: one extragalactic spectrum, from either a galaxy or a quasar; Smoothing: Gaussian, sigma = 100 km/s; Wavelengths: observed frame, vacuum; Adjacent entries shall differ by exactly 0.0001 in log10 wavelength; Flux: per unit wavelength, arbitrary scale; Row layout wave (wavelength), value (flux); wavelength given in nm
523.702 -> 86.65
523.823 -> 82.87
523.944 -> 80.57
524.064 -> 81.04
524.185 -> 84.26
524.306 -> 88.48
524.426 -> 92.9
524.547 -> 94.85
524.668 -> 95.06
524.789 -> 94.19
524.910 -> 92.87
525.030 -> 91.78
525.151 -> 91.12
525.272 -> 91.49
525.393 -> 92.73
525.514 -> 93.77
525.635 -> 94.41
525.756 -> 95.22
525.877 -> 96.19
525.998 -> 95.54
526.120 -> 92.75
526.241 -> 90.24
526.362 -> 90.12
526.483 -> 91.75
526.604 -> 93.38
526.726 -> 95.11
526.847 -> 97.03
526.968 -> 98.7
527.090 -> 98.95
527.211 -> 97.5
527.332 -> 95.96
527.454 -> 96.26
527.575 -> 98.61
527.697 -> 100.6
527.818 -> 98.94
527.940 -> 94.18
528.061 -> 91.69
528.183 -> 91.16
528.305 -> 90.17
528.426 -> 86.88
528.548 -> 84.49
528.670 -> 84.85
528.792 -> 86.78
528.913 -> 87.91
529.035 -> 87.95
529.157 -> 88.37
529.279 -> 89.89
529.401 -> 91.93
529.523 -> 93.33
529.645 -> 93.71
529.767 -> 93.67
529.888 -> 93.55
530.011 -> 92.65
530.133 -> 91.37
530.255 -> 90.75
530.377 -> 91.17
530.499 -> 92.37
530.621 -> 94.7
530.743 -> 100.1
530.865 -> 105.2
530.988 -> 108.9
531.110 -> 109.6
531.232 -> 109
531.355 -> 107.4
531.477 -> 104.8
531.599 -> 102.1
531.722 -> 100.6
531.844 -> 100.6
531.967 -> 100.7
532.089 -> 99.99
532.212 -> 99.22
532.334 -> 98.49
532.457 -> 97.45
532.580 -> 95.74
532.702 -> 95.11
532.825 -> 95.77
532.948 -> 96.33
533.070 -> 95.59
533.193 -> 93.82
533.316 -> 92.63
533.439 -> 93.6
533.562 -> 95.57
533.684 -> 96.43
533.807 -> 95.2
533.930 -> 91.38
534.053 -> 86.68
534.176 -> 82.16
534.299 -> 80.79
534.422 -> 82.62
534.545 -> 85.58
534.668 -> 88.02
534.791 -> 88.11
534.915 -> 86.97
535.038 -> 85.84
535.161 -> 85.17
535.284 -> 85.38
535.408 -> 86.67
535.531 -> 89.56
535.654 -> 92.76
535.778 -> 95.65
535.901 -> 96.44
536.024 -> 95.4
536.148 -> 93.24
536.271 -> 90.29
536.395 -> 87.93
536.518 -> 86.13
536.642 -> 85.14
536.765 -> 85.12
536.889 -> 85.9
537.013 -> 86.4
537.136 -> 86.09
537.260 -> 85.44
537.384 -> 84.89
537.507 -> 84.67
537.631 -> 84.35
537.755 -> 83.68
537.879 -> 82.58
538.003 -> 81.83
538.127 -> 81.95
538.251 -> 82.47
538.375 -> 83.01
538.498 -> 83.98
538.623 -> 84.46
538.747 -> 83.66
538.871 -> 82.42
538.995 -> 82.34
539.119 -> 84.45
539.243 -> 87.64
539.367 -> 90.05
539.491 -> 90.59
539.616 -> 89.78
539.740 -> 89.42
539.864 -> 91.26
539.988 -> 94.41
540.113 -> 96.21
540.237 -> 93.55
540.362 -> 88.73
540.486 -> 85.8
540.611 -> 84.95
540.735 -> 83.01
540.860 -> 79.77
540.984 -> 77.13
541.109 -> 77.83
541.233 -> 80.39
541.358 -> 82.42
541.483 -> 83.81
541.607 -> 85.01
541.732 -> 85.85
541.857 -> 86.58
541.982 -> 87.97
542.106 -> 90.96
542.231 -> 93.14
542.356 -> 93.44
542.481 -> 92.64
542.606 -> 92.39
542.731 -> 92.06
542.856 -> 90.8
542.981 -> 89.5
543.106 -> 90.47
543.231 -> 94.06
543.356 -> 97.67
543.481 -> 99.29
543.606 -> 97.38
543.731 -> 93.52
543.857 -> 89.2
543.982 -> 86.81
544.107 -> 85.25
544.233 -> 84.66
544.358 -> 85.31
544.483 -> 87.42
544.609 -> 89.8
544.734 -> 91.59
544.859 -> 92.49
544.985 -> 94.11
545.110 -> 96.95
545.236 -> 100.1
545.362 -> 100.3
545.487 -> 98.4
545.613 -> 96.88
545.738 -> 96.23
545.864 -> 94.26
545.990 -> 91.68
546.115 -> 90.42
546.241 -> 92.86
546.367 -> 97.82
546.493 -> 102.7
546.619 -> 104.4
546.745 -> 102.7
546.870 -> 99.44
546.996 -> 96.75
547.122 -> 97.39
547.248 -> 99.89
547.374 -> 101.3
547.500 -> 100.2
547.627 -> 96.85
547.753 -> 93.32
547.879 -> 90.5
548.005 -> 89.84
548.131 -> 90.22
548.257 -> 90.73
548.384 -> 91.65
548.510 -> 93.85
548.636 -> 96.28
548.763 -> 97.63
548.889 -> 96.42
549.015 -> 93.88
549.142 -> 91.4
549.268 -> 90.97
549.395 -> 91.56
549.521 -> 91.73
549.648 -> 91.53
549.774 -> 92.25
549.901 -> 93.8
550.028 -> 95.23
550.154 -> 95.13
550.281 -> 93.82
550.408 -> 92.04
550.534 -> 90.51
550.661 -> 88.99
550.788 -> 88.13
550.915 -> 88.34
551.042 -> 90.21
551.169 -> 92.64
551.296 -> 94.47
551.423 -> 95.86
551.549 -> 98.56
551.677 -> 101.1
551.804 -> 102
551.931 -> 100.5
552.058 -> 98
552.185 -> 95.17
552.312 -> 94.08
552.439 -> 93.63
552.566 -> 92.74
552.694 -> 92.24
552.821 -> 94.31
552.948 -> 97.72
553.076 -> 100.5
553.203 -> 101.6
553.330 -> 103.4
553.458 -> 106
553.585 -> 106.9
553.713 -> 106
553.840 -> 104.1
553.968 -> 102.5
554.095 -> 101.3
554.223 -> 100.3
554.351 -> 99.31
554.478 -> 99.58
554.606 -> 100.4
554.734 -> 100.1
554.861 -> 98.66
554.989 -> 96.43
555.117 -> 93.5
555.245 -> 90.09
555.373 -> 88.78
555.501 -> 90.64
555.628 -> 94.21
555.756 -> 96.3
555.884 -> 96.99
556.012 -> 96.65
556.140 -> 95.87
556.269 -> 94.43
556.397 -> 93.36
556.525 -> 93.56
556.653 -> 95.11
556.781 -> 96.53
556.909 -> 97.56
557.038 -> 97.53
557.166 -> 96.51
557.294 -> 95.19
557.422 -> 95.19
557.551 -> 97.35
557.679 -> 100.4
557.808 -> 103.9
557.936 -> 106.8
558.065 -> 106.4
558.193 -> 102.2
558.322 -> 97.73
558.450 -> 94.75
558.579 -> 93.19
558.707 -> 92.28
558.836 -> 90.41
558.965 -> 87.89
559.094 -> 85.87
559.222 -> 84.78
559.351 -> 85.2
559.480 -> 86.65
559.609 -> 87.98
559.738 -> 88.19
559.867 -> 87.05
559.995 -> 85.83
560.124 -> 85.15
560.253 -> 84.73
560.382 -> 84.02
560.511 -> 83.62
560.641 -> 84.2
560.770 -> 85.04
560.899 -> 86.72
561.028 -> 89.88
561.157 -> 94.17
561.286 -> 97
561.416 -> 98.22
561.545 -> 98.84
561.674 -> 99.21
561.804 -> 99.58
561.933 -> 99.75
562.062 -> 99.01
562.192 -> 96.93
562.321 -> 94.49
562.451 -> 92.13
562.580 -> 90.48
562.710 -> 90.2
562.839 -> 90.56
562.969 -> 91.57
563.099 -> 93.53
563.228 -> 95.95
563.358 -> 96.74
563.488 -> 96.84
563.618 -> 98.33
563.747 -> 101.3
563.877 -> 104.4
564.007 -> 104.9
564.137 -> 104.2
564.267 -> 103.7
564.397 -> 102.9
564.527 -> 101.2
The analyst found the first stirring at 535.654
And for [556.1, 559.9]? 556.140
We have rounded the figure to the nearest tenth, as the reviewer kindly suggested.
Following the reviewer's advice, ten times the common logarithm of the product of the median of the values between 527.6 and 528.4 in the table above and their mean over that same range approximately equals 39.4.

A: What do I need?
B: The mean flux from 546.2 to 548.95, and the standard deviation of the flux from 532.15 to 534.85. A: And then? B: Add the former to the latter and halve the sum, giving 51.0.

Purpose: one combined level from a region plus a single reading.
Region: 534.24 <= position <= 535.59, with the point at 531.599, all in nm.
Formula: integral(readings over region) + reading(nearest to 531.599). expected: 218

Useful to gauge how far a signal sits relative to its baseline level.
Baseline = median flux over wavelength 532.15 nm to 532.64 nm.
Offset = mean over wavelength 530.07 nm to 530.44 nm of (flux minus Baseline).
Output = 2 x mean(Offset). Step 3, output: -14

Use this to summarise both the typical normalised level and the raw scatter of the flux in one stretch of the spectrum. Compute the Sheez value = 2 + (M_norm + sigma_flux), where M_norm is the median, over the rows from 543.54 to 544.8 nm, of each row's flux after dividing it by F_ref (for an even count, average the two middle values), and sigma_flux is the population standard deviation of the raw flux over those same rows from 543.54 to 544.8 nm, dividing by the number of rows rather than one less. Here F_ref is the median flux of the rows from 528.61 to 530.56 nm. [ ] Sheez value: 6.9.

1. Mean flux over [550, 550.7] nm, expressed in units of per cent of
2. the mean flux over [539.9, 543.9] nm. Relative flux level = 104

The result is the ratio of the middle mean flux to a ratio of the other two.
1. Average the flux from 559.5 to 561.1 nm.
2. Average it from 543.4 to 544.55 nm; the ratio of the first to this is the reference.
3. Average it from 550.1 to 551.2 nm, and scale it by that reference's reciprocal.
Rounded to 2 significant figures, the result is 95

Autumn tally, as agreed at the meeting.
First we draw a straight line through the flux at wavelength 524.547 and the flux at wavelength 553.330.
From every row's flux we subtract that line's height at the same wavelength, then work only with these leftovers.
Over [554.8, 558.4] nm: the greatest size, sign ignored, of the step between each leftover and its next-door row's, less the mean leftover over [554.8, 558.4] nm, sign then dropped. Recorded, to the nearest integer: 12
